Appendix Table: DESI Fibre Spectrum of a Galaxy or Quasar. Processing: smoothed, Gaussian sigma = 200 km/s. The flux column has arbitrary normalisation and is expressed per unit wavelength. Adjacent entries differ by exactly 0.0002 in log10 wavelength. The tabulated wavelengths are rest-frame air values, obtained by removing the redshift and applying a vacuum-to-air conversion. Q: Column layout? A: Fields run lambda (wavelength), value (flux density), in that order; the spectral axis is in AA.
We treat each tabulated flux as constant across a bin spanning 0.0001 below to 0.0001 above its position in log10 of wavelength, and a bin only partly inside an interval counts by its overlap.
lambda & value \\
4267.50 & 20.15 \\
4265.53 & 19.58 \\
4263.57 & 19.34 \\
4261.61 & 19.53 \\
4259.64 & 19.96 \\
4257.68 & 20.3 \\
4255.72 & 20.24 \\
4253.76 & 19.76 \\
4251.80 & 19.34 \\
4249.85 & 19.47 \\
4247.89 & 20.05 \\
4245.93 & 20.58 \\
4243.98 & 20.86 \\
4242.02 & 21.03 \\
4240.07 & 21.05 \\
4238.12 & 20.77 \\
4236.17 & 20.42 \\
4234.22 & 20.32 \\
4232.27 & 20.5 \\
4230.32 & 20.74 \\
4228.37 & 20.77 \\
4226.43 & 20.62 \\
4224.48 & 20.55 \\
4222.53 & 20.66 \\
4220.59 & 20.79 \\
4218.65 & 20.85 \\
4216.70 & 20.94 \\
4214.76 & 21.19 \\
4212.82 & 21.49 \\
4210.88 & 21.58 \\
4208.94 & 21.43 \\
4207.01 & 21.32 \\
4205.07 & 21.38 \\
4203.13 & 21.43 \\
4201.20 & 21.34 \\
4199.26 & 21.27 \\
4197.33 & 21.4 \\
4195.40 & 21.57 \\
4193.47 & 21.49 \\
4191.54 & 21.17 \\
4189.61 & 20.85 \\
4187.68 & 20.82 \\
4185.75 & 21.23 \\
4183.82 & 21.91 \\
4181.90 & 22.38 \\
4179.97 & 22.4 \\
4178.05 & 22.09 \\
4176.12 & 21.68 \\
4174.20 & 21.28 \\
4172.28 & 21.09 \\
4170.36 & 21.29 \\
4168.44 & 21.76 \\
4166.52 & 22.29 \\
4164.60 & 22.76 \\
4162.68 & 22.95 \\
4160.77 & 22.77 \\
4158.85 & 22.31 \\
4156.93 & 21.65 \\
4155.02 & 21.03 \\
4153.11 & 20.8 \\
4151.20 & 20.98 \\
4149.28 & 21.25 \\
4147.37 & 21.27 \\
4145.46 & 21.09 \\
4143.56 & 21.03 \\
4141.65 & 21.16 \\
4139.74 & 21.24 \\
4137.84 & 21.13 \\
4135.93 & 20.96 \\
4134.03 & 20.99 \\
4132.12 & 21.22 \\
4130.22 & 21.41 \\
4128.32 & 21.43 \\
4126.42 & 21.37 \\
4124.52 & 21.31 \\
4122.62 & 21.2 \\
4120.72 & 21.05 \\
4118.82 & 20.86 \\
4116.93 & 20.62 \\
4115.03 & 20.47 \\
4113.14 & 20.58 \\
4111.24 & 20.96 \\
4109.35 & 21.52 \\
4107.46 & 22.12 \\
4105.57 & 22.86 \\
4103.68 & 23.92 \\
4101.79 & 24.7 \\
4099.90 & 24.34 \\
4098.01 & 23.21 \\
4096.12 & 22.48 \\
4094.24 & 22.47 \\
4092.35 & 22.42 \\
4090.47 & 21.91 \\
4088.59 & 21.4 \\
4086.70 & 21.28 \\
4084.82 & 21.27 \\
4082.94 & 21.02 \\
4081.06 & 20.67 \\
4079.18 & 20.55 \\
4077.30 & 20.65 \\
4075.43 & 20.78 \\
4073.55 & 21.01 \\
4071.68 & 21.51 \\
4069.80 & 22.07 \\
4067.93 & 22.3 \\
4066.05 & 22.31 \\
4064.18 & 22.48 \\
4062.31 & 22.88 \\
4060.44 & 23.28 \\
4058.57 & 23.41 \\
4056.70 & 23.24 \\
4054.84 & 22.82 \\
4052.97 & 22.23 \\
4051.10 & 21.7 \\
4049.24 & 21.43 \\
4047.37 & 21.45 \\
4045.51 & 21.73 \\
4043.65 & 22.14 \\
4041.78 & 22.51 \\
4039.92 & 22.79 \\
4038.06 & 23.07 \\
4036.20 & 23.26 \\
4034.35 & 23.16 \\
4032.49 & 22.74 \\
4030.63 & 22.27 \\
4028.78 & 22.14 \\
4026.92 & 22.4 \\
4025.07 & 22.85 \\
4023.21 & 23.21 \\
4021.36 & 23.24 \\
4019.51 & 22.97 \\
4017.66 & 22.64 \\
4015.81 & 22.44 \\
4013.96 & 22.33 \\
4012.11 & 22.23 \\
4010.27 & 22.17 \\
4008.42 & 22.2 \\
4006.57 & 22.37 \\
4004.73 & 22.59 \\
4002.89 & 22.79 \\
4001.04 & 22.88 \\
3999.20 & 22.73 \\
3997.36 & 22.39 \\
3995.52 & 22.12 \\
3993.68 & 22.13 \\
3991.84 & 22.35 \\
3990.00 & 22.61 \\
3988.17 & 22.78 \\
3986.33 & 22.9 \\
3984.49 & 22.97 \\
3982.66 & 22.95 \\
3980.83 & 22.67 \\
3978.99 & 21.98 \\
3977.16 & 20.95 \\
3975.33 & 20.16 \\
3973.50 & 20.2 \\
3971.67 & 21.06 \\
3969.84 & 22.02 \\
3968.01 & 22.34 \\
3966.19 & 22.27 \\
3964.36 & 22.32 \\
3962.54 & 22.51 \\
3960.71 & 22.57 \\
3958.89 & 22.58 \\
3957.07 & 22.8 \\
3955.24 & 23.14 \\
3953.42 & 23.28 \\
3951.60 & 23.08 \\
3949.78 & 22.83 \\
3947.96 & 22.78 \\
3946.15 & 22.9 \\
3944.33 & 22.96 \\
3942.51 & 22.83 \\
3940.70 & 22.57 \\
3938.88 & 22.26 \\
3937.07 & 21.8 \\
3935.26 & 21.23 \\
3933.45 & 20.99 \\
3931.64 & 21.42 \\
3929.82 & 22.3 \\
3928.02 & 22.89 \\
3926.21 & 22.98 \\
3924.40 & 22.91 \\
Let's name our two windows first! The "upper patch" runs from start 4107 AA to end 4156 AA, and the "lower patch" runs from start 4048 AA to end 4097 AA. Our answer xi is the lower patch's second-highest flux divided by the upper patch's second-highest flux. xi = 1.08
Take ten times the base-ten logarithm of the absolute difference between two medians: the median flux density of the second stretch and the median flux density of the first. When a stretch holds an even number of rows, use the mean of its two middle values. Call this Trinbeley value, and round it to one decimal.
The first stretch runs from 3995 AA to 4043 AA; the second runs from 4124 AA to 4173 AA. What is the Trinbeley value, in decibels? 1.3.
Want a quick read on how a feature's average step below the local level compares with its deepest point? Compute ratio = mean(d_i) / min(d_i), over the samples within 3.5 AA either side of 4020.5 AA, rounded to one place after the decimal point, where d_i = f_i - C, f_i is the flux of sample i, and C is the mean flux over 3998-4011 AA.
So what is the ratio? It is 4.5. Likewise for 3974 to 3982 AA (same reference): 0.5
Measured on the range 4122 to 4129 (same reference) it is 0.9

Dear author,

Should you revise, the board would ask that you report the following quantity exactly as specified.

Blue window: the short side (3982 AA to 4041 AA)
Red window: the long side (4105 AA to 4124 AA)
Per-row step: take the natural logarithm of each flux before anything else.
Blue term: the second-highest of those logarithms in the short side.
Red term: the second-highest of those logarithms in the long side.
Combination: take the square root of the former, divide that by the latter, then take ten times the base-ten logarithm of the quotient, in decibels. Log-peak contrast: -2.42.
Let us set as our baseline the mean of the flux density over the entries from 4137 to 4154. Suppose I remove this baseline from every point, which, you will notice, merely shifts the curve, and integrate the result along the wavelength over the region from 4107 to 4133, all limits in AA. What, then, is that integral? 1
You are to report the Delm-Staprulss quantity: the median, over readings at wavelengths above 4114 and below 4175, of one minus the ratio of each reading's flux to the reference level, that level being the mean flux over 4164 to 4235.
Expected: 0.00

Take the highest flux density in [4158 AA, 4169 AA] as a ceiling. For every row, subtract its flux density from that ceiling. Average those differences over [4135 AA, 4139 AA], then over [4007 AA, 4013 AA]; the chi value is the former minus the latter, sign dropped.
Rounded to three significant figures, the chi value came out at 1.16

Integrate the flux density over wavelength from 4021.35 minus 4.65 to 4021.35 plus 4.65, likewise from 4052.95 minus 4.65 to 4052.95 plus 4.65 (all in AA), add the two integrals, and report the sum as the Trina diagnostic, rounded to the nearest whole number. 421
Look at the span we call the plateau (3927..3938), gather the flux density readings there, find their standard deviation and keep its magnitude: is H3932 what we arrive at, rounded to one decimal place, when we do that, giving 0.7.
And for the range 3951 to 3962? 0.3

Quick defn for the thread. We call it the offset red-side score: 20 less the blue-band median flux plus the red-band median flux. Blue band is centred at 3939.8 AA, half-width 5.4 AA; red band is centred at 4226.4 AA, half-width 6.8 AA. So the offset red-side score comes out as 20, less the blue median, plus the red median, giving 18.2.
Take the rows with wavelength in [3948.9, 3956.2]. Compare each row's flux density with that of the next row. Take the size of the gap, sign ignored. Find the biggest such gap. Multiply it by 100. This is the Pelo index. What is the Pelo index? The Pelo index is 25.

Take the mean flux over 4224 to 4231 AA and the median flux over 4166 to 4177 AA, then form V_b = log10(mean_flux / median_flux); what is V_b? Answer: -0.017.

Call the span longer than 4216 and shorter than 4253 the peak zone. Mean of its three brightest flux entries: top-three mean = 21.0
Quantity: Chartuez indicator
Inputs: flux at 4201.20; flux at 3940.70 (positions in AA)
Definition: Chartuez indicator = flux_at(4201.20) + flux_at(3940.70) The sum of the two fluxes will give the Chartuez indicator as 43.91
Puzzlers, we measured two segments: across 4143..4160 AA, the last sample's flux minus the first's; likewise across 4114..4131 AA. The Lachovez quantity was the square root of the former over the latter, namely 1.17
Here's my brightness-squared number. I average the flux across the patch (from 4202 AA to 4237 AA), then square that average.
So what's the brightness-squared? 439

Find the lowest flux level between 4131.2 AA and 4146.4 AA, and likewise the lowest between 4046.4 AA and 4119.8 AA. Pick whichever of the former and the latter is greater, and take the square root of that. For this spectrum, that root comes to 4.58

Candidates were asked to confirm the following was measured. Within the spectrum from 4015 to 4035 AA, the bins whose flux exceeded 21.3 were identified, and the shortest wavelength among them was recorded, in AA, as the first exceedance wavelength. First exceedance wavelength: 4015.81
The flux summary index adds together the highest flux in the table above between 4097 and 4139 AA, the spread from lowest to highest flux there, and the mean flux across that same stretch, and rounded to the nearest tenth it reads 50.7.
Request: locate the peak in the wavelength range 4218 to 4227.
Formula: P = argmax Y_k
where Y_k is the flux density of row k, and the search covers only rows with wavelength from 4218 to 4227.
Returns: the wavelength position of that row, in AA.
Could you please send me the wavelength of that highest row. 4218.65 AA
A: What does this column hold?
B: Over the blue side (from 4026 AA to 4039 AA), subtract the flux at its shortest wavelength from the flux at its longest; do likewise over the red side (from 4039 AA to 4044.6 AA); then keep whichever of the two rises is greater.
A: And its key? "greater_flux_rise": 0.7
